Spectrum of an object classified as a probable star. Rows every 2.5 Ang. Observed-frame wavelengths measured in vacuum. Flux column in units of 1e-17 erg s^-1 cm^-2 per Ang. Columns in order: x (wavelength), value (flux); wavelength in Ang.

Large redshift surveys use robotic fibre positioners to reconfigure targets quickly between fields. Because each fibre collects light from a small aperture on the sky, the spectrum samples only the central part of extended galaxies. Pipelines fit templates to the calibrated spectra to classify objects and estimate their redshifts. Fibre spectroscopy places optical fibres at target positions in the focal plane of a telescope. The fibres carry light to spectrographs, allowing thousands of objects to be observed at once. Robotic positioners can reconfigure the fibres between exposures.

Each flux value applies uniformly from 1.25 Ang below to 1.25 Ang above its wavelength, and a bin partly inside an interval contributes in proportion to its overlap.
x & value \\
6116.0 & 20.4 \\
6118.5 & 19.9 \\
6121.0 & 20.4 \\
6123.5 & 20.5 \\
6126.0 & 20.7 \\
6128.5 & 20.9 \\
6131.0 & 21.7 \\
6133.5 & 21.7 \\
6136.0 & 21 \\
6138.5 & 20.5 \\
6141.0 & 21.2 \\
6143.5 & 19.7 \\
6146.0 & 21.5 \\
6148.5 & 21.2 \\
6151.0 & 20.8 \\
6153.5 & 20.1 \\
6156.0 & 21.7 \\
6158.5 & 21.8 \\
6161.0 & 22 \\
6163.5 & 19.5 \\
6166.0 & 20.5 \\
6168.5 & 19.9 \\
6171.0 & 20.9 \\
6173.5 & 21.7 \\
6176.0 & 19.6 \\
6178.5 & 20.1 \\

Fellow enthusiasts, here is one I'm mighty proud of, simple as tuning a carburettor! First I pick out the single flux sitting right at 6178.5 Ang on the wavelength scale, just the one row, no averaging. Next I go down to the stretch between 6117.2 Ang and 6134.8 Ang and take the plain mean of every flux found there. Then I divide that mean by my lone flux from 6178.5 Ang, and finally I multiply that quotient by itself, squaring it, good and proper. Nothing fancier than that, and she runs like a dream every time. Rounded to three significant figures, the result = 1.07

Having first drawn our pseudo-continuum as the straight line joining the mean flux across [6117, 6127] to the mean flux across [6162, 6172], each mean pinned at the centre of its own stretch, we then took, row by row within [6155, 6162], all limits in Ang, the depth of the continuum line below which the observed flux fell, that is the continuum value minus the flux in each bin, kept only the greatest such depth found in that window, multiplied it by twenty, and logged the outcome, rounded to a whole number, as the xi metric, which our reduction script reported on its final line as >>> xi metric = -29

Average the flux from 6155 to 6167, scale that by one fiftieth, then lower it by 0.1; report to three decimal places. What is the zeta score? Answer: 0.322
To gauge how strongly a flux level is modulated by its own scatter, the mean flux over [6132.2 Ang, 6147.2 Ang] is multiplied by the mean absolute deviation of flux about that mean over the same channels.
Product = 11.6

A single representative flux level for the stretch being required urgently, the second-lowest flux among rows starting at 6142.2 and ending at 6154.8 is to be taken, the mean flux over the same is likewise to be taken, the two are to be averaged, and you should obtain 20.4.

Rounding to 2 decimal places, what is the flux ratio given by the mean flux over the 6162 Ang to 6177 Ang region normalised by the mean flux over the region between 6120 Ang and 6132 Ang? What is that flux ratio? 0.98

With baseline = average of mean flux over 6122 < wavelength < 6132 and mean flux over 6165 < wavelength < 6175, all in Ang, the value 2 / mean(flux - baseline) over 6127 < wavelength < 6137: 4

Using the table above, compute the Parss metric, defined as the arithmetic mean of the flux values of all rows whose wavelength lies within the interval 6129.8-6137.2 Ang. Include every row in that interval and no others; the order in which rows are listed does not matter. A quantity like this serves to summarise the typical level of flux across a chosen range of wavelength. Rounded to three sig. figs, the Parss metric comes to 21.5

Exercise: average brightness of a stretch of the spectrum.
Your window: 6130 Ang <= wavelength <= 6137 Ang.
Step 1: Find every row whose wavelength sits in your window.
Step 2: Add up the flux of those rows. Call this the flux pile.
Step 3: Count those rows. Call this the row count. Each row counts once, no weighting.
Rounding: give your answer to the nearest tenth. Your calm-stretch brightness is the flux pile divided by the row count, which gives 21.5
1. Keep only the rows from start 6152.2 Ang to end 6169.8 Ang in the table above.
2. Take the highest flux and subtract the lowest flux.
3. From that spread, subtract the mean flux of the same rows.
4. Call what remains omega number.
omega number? -18.3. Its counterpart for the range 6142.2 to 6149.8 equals -19.0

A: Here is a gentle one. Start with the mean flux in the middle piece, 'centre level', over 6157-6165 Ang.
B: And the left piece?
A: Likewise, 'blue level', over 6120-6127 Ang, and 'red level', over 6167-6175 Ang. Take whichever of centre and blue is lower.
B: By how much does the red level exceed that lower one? 0.3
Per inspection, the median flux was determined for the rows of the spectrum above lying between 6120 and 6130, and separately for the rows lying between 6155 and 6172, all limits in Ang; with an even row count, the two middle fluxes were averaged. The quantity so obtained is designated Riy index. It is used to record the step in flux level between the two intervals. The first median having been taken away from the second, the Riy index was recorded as 0.3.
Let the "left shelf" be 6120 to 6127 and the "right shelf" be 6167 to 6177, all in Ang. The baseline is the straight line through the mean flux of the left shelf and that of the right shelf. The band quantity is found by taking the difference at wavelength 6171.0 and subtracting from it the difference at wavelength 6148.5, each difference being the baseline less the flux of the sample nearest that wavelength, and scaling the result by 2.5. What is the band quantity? 1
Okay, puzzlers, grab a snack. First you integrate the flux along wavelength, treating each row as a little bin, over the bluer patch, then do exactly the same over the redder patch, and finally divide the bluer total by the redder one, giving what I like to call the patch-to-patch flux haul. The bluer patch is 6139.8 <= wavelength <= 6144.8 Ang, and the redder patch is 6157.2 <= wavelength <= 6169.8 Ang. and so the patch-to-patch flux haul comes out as 0.39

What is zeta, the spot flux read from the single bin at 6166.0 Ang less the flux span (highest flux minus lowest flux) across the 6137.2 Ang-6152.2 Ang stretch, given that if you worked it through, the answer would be 18.7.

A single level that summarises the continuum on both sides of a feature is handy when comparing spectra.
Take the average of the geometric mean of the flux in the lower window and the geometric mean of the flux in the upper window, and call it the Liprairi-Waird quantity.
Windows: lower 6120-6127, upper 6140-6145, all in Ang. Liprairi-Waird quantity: 20.5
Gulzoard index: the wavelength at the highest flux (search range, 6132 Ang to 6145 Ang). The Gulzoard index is 6133.5 Ang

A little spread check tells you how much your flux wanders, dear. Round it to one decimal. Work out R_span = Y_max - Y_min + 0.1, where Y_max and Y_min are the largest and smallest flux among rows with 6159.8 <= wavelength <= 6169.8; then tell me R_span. 2.6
